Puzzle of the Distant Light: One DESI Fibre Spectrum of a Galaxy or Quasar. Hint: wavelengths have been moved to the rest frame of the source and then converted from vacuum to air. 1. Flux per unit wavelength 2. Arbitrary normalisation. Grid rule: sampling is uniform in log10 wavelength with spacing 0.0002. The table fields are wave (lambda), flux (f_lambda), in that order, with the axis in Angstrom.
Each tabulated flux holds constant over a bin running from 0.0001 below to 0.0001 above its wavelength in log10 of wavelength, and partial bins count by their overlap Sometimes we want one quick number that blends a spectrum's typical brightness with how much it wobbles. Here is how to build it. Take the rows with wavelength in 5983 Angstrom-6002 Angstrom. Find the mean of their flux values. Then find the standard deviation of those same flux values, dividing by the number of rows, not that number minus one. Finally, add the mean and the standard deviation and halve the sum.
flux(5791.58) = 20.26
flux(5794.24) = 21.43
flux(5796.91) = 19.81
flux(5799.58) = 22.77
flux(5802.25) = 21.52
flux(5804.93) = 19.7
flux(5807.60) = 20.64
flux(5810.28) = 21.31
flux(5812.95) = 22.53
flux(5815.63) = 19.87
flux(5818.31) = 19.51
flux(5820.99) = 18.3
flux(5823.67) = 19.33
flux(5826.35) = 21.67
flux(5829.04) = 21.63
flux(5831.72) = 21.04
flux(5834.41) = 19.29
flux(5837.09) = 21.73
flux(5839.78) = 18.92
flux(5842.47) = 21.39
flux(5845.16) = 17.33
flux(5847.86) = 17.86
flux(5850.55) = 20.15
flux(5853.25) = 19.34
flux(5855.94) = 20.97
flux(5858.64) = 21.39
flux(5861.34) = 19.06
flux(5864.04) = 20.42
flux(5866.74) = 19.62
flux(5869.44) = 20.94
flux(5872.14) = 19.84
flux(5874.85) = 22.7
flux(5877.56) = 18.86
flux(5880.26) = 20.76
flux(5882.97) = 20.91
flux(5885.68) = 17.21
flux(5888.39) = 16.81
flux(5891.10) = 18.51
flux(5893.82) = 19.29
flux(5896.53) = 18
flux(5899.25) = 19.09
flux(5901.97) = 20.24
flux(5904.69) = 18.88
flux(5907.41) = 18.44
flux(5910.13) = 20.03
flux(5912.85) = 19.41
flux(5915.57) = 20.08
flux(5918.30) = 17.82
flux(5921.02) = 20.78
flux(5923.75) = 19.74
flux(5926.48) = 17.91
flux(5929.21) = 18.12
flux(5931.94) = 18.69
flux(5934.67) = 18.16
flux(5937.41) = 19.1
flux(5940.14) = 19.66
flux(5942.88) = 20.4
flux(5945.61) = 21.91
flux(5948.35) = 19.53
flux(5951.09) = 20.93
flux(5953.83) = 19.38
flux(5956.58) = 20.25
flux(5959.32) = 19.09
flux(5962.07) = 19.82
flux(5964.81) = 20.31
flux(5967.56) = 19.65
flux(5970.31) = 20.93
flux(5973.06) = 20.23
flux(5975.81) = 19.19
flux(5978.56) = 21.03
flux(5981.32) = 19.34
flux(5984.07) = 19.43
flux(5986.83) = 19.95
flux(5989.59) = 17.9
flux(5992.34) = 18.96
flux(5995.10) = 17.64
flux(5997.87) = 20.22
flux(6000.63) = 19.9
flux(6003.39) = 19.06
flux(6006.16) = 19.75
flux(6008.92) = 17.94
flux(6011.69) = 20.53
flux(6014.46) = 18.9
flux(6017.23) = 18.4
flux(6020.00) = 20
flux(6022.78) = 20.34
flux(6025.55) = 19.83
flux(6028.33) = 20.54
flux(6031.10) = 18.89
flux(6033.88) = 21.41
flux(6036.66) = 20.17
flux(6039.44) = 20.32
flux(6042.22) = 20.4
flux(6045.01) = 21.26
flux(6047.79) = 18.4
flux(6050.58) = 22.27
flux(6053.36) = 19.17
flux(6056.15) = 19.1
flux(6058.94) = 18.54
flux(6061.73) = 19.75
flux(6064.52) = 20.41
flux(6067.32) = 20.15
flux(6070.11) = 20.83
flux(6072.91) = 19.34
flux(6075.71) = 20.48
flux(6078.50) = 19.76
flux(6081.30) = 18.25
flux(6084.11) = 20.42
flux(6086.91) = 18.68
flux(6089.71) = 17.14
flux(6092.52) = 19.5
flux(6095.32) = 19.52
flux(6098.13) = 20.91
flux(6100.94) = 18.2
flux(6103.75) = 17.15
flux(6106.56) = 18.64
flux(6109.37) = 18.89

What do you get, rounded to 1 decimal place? 10.0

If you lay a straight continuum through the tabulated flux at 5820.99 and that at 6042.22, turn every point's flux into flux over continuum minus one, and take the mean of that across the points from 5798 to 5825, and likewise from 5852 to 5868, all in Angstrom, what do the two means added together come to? 0.21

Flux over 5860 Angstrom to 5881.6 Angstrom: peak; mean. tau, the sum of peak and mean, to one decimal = 43.0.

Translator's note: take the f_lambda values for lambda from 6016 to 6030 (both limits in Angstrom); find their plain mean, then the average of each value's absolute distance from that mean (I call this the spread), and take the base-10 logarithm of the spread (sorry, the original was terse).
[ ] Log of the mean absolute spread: -0.25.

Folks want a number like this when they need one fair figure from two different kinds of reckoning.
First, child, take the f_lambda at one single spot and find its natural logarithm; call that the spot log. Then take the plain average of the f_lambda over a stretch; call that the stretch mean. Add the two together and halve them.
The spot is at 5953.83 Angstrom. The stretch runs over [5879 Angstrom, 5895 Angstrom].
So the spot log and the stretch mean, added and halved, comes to 10.9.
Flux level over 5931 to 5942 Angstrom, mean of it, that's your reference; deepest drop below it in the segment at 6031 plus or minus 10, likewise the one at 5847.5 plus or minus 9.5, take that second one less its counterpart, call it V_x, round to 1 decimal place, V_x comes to 1.6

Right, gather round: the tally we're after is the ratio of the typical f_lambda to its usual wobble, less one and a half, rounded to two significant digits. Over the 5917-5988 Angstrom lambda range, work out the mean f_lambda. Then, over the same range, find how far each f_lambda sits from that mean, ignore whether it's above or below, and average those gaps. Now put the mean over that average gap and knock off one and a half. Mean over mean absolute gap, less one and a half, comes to 23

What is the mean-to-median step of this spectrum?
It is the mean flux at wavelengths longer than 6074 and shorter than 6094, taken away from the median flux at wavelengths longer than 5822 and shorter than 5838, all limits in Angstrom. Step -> 2.2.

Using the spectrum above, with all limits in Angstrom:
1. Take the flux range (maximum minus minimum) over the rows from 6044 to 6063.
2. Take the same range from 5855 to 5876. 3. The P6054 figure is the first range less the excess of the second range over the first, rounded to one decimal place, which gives 4.1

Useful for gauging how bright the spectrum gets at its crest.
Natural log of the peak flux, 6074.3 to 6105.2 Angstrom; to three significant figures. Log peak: 3.04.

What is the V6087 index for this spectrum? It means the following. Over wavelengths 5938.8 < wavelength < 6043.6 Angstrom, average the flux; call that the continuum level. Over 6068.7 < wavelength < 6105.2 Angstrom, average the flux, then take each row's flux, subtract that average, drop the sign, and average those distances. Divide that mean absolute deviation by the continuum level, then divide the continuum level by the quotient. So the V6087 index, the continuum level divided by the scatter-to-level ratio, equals 374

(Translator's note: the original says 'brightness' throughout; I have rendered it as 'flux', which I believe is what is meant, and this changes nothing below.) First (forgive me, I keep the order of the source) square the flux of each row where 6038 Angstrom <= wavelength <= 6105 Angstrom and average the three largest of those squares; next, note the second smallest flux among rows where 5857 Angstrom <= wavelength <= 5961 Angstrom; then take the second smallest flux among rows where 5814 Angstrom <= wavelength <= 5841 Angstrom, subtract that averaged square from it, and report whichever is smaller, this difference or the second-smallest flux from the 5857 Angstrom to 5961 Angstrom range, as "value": -443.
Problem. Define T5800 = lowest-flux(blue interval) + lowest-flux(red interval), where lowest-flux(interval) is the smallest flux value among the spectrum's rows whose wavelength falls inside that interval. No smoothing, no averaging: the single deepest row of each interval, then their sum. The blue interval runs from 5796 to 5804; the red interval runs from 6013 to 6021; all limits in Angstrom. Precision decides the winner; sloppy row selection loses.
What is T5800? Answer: 38.2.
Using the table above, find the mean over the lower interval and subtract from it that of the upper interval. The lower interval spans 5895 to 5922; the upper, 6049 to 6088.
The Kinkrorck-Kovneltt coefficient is -0.5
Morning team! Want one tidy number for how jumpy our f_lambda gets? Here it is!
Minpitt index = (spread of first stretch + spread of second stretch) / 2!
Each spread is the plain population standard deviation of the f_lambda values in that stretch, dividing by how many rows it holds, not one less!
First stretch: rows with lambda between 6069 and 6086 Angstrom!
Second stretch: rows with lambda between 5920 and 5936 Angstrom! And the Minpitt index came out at 0.95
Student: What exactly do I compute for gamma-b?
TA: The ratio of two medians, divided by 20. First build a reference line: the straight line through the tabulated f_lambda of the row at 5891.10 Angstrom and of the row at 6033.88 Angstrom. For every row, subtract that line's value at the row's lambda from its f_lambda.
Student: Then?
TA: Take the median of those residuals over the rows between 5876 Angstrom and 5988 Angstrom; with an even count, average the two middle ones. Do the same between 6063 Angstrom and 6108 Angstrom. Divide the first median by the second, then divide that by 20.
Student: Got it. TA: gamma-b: -0.001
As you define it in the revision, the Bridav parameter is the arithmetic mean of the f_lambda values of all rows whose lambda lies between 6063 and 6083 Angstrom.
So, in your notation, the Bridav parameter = 19.9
